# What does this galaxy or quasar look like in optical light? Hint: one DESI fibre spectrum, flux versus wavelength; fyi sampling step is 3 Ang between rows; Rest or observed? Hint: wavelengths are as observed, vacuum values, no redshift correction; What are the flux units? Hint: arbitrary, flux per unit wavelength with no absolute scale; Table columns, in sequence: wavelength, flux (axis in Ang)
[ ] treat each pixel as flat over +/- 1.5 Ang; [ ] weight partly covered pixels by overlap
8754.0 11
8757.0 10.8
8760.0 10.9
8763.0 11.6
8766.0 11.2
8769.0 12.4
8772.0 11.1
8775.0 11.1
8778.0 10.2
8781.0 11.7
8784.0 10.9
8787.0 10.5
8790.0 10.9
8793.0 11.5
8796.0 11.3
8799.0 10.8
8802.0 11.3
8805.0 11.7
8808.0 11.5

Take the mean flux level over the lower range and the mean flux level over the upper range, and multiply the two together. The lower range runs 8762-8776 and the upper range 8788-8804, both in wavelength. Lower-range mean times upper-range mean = 128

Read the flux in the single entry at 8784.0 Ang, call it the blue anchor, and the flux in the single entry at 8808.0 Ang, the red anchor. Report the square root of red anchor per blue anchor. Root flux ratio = 1.03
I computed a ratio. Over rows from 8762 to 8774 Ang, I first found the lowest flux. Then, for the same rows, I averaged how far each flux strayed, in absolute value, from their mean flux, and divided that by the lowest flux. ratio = 0.038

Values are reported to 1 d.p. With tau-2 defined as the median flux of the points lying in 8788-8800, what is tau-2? 11.1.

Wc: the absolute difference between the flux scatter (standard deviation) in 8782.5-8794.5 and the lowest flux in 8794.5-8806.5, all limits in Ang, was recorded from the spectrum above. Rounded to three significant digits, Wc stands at 10.4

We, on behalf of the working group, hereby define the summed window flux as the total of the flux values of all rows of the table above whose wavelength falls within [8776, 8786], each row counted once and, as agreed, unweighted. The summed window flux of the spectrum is 32.8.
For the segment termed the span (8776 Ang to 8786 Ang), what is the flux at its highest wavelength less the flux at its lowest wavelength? 0.70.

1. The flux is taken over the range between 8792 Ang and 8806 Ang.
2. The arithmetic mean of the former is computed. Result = 11.3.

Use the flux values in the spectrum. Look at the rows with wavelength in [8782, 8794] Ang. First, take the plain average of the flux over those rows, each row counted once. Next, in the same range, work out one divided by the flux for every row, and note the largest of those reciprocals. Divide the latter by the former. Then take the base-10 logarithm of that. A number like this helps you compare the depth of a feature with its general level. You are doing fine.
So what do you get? -2.06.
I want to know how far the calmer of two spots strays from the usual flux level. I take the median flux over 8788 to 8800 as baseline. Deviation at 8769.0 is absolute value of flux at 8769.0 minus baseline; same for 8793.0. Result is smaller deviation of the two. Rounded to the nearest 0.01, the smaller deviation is 0.40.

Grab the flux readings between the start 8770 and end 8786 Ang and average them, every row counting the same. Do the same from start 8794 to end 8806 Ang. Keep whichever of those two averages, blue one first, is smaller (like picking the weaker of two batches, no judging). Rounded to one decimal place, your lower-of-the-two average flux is 11.0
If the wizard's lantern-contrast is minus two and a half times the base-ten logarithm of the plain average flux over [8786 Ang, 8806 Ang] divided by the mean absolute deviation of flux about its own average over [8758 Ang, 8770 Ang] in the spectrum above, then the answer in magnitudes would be -3.426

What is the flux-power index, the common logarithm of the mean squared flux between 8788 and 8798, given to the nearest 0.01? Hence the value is 2.10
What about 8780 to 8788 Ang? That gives 2.09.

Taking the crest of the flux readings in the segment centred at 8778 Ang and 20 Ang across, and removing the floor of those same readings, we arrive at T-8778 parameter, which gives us 2.20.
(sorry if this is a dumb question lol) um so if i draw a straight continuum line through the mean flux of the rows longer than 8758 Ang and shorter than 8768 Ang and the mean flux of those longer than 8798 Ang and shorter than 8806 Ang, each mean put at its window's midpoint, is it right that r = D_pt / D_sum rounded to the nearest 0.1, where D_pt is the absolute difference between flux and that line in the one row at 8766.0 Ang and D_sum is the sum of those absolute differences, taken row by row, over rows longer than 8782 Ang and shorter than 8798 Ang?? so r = 0.0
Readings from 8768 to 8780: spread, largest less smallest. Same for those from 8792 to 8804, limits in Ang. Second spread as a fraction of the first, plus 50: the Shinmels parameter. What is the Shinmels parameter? 50.3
